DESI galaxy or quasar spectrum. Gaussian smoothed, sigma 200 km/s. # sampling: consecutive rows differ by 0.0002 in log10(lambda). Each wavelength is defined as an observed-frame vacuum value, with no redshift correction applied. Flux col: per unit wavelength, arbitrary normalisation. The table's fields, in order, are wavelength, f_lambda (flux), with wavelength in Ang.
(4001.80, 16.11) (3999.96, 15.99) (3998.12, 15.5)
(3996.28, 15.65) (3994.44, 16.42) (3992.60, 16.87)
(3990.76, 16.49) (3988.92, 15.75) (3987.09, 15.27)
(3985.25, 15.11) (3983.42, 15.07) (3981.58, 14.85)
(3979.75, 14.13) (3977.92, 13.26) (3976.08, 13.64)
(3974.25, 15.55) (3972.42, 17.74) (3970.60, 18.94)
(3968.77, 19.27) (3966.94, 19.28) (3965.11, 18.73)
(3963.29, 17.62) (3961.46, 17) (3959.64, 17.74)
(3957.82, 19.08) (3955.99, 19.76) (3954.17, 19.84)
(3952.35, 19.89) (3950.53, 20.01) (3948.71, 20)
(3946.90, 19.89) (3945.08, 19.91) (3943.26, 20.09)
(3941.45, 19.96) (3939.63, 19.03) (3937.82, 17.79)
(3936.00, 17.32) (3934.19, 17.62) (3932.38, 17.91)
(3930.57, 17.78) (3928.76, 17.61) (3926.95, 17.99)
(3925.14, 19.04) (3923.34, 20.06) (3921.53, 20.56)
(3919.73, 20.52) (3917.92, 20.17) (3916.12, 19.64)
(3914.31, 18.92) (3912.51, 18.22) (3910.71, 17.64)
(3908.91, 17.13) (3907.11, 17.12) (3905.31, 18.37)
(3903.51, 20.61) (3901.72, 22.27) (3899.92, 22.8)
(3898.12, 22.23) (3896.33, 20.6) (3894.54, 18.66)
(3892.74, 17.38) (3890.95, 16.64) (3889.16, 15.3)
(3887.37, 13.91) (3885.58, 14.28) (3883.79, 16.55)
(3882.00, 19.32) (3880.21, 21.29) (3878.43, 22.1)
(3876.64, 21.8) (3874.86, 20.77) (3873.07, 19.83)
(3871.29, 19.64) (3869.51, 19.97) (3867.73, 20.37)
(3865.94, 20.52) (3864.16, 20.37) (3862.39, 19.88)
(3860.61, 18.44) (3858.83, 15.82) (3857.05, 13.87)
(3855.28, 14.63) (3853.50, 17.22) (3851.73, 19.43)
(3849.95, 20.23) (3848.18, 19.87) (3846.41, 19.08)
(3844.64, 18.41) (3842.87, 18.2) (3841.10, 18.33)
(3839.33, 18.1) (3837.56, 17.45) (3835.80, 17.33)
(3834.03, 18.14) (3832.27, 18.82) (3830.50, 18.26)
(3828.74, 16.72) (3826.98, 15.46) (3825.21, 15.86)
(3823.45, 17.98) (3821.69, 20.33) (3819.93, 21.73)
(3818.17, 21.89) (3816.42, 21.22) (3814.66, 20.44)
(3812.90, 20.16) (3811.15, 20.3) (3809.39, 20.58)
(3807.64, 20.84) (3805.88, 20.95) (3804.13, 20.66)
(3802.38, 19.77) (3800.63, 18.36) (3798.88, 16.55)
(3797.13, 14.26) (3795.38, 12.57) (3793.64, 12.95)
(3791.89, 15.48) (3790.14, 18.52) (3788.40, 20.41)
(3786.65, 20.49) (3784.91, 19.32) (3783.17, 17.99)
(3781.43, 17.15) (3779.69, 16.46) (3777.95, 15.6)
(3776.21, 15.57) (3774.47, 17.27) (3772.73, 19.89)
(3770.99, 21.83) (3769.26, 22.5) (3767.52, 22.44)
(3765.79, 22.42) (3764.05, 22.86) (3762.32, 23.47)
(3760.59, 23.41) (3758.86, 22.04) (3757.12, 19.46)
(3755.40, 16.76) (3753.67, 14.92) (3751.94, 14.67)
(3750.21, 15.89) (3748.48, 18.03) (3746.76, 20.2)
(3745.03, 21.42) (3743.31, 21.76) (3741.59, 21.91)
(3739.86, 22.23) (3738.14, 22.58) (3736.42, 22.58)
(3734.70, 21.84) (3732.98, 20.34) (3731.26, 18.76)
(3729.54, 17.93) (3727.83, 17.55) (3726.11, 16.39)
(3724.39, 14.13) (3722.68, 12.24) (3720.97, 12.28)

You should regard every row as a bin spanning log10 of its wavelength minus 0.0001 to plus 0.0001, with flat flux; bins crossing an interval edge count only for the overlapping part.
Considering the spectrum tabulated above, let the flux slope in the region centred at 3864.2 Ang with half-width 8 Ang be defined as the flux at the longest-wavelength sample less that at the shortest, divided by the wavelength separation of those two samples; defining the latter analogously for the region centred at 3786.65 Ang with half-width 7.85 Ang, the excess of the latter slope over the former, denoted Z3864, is -0.66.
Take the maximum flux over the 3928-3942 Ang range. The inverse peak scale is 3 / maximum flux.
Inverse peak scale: 0.150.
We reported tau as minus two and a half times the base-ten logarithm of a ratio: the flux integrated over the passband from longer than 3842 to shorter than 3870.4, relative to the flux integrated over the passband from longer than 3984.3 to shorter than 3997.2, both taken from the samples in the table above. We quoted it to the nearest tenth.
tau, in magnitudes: -1.0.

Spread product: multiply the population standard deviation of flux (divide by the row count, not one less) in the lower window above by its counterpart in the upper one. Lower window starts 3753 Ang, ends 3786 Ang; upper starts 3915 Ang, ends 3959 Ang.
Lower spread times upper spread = 3.0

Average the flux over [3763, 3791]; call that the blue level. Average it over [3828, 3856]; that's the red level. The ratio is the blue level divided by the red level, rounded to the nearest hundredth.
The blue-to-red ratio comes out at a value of 1.07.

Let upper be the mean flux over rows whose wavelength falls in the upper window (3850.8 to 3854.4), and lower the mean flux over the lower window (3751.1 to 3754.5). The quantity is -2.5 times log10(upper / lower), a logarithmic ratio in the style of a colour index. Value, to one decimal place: -0.2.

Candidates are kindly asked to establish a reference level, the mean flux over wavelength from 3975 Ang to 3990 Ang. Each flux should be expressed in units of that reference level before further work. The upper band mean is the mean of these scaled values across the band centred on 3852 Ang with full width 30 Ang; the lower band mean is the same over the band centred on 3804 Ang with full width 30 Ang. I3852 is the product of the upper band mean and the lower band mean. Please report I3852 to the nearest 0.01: 1.58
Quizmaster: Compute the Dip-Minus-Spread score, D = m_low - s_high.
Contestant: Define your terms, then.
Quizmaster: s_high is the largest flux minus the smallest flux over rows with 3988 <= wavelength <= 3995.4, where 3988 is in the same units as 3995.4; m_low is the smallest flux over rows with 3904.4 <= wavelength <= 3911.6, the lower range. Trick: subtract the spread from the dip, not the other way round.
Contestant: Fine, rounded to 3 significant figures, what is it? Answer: 16.0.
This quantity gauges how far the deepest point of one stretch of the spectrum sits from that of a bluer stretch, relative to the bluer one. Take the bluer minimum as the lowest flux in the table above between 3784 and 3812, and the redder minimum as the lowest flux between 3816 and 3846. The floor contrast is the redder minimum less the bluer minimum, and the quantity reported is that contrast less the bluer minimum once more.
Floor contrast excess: -9.7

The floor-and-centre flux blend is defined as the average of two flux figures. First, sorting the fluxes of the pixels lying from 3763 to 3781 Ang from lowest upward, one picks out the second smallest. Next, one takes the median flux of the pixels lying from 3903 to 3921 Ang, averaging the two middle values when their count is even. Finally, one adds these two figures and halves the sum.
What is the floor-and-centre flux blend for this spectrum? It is 17.1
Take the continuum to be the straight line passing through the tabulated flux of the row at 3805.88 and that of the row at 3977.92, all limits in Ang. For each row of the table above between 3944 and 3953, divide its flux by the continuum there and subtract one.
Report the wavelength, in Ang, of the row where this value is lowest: 3945.08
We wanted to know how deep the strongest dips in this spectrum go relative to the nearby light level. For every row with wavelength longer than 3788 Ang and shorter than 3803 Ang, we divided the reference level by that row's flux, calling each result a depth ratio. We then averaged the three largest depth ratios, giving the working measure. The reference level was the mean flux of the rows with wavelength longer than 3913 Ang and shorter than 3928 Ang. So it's 1.48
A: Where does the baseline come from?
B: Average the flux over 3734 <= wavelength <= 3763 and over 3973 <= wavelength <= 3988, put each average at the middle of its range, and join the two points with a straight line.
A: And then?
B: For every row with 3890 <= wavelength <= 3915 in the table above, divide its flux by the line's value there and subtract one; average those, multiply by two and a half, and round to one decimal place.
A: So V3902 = 0.4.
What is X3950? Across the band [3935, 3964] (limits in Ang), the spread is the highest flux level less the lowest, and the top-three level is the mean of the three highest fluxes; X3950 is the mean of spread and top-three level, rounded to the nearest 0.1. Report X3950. 11.6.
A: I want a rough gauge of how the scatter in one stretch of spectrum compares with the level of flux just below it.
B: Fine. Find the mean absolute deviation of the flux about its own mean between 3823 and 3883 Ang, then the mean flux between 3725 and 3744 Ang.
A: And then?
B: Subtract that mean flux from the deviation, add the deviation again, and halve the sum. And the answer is -8.6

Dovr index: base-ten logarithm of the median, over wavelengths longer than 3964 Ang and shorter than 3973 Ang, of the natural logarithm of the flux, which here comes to 0.469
